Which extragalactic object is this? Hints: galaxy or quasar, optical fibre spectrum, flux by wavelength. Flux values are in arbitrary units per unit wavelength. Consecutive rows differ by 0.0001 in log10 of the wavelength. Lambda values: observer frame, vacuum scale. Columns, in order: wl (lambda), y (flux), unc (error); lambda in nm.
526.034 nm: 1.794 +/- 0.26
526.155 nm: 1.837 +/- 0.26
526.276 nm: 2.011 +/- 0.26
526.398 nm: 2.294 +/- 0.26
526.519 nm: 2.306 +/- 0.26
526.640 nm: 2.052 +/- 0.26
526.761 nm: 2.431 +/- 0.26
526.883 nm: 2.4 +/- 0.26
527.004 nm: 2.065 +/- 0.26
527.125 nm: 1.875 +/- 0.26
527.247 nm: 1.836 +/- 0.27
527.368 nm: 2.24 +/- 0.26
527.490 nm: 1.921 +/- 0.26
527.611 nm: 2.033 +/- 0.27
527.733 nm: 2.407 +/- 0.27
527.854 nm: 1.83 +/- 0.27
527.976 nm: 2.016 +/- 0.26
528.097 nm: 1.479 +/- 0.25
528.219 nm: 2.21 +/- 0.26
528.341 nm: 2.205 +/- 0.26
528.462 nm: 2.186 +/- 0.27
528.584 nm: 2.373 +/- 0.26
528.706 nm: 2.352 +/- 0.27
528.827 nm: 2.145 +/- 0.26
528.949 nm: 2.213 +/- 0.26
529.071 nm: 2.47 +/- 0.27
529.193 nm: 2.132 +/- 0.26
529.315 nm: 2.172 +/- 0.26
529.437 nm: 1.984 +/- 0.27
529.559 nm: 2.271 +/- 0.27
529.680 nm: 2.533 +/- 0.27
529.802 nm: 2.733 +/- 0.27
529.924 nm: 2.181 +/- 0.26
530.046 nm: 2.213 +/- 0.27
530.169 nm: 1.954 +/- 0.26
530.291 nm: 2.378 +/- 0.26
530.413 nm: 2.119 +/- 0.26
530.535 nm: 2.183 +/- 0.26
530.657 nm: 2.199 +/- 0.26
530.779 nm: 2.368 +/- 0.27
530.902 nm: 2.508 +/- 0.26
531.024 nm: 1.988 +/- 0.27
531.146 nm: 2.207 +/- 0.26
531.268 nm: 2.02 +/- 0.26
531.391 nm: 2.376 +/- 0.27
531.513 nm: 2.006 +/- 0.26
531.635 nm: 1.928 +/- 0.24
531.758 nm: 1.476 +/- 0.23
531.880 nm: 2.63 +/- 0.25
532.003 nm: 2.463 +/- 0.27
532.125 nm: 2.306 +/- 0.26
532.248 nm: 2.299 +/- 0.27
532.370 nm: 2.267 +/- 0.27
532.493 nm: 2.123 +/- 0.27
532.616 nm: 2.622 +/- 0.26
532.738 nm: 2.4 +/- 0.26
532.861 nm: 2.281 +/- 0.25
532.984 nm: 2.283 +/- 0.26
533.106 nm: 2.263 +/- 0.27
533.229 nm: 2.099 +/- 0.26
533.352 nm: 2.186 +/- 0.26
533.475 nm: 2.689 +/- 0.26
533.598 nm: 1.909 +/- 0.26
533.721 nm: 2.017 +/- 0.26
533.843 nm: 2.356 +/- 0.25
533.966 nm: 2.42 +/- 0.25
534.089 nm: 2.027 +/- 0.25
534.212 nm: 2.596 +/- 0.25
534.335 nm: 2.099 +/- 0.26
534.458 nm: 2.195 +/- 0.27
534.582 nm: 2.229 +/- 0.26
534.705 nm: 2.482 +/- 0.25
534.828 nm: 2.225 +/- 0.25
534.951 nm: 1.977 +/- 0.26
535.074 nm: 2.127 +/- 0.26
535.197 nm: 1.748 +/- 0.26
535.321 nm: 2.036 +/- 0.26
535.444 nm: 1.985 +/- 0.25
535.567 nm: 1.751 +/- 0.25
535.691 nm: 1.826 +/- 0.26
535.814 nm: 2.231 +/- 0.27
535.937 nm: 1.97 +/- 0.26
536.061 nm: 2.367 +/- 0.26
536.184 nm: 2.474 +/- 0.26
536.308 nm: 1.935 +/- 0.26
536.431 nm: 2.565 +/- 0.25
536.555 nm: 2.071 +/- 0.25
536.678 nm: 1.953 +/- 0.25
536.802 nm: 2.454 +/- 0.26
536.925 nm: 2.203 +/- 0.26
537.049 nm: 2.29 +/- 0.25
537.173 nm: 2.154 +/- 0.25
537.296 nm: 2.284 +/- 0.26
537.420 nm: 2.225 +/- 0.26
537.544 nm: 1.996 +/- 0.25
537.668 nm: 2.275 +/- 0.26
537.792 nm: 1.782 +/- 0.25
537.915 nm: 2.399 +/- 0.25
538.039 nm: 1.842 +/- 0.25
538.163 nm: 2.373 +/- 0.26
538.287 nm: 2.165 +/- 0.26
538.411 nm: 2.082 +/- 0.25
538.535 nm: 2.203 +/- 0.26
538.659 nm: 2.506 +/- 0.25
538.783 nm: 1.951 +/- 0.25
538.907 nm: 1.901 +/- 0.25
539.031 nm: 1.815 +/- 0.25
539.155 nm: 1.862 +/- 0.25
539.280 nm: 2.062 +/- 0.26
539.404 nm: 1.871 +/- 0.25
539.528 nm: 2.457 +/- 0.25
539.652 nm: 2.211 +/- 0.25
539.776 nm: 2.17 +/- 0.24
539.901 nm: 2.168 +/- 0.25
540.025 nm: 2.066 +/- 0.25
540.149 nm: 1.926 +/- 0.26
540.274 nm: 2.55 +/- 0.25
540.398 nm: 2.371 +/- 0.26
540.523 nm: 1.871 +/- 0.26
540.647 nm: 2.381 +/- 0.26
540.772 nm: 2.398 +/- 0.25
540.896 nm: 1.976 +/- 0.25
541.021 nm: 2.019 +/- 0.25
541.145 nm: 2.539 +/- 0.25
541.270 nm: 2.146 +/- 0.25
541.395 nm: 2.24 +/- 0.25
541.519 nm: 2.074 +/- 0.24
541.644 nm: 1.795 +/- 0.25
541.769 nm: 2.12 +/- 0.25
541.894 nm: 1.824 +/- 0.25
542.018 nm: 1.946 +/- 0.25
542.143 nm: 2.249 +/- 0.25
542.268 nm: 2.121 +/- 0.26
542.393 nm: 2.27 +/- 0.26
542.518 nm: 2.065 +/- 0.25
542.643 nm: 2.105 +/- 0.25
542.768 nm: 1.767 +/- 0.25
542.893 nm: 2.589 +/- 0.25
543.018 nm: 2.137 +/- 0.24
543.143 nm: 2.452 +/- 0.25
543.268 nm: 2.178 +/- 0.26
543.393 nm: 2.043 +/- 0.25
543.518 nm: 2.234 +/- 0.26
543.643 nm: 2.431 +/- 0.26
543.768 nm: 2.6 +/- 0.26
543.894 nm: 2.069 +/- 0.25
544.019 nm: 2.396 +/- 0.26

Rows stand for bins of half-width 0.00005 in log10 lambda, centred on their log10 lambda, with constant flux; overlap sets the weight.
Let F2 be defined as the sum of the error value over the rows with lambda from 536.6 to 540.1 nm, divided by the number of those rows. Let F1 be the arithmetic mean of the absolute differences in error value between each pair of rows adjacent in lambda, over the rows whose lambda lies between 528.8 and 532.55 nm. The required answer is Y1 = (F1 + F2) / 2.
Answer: 0.130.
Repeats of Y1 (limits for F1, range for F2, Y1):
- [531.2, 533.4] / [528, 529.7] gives 0.136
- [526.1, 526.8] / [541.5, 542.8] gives 0.125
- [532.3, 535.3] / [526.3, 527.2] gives 0.132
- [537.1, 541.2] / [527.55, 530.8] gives 0.135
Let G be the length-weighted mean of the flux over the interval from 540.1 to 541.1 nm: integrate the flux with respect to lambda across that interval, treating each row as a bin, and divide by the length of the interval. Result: 2.20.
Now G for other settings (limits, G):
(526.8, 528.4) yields 2.04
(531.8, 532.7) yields 2.37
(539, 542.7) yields 2.12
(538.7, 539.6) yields 2.00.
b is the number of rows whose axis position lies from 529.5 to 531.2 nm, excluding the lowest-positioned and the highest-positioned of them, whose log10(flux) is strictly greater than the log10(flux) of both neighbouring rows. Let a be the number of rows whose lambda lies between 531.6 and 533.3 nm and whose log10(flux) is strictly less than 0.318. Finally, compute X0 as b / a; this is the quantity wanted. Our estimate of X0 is 2.0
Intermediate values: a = 2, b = 4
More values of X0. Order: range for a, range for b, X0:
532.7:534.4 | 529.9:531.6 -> 1.7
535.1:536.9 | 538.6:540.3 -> 0.2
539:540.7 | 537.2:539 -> 0.6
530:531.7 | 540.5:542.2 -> 0.8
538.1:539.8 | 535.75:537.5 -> 0.8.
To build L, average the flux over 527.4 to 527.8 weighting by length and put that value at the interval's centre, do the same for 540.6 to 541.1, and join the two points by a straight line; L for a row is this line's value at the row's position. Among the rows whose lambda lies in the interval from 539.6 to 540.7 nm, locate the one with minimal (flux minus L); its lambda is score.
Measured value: 540.523 nm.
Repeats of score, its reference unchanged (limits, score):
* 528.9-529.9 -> 529.437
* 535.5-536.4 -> 535.567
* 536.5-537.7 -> 536.678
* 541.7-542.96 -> 542.768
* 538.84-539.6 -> 539.031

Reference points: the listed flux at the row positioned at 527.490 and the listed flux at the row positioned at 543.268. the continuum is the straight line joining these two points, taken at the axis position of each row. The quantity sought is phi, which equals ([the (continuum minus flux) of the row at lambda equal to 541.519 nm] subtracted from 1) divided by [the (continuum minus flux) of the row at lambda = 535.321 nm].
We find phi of 74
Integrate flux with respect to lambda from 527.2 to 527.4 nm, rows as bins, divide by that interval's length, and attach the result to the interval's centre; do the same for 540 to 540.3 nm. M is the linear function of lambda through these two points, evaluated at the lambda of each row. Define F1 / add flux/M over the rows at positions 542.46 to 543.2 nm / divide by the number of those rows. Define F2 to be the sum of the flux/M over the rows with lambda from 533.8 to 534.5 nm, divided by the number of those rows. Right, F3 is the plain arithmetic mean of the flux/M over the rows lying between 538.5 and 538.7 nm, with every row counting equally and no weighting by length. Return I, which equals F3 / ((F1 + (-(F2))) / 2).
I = -26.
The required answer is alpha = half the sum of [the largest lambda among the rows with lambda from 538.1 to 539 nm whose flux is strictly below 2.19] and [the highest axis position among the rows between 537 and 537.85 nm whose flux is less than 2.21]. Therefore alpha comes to 538.35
